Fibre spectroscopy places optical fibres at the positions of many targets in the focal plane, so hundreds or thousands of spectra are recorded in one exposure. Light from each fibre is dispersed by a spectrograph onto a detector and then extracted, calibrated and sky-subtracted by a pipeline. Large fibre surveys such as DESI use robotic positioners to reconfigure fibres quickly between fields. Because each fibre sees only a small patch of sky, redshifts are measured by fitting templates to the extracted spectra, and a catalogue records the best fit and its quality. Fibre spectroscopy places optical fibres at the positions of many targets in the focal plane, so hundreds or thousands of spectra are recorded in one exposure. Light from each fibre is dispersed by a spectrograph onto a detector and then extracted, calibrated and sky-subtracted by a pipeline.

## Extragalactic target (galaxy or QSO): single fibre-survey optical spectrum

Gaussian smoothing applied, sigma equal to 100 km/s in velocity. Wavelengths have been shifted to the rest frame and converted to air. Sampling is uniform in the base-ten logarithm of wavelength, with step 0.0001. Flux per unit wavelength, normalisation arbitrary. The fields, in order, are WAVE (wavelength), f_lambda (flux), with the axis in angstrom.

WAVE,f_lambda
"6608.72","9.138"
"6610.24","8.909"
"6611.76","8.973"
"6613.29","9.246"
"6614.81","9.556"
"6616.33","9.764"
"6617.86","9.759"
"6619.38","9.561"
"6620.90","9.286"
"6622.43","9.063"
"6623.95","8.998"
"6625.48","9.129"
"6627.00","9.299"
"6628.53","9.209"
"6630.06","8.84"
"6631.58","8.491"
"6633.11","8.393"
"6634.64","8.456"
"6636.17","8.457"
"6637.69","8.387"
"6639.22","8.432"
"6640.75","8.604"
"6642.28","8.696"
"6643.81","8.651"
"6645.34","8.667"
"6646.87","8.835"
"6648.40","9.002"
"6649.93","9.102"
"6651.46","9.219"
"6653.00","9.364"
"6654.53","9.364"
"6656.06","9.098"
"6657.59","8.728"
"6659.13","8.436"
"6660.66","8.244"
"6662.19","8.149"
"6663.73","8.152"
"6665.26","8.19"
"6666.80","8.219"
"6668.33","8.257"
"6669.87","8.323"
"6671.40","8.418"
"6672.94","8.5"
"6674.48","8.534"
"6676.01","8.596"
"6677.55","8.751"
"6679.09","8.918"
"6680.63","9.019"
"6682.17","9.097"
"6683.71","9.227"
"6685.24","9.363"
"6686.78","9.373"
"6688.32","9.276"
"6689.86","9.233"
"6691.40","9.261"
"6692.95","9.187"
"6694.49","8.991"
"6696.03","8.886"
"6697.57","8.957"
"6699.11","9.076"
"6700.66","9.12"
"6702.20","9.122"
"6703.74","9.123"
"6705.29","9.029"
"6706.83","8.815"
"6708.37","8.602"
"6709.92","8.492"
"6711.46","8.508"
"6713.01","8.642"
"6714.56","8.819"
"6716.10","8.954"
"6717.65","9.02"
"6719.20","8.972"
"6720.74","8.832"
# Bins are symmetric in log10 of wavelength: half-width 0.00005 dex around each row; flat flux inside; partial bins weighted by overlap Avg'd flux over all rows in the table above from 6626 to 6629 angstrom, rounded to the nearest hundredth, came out 9.25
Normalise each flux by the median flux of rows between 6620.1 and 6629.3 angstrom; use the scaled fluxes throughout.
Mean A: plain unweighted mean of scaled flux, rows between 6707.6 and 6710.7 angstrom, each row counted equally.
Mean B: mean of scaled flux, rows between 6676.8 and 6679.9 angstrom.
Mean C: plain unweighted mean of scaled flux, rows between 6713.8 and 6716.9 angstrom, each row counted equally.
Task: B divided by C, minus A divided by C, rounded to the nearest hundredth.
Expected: 0.03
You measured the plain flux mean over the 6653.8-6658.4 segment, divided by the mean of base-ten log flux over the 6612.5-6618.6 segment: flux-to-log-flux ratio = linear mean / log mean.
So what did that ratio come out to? 9.24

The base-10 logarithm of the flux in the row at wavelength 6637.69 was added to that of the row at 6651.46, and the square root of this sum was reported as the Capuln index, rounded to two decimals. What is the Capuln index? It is 1.37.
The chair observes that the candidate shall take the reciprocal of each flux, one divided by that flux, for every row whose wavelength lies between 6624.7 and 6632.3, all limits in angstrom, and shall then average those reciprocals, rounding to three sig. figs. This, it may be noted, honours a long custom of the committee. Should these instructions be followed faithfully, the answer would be 0.111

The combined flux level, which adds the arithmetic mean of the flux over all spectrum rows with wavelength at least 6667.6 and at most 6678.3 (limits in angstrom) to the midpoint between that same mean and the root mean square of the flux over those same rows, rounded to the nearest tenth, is 17.0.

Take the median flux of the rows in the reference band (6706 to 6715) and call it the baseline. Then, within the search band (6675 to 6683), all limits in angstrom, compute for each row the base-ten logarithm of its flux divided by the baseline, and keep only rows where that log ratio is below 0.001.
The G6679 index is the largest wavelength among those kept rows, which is 6676.01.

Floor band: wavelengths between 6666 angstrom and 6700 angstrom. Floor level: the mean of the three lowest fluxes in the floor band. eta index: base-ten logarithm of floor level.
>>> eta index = 0.917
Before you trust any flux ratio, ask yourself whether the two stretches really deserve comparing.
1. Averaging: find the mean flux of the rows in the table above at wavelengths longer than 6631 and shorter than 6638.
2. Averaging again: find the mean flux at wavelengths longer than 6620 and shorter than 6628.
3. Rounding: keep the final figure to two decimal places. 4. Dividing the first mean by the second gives 0.92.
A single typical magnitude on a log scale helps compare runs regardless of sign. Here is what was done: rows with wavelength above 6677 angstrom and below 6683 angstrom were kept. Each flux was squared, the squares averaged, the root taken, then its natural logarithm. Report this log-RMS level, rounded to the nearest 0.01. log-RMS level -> 2.19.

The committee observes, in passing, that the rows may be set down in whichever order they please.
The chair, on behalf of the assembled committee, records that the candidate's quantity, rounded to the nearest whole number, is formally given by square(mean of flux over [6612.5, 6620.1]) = 92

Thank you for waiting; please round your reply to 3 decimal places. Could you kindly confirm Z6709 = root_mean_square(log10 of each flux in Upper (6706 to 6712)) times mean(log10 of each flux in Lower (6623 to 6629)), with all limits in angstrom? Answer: 0.899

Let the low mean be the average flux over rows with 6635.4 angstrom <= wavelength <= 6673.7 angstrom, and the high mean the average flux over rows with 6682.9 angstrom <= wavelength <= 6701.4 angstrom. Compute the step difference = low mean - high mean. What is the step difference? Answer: -0.54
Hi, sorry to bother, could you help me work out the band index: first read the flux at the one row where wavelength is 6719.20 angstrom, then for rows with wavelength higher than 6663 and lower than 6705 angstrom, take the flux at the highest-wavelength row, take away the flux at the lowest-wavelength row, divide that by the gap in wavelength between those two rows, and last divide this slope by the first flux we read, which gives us 0.003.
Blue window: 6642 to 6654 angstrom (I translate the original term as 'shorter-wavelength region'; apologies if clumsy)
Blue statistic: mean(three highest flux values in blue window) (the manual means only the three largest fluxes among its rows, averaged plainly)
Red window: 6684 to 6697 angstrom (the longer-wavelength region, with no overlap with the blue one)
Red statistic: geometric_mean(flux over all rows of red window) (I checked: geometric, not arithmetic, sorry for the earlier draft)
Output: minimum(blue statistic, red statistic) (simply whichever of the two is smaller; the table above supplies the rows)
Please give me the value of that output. 9.2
